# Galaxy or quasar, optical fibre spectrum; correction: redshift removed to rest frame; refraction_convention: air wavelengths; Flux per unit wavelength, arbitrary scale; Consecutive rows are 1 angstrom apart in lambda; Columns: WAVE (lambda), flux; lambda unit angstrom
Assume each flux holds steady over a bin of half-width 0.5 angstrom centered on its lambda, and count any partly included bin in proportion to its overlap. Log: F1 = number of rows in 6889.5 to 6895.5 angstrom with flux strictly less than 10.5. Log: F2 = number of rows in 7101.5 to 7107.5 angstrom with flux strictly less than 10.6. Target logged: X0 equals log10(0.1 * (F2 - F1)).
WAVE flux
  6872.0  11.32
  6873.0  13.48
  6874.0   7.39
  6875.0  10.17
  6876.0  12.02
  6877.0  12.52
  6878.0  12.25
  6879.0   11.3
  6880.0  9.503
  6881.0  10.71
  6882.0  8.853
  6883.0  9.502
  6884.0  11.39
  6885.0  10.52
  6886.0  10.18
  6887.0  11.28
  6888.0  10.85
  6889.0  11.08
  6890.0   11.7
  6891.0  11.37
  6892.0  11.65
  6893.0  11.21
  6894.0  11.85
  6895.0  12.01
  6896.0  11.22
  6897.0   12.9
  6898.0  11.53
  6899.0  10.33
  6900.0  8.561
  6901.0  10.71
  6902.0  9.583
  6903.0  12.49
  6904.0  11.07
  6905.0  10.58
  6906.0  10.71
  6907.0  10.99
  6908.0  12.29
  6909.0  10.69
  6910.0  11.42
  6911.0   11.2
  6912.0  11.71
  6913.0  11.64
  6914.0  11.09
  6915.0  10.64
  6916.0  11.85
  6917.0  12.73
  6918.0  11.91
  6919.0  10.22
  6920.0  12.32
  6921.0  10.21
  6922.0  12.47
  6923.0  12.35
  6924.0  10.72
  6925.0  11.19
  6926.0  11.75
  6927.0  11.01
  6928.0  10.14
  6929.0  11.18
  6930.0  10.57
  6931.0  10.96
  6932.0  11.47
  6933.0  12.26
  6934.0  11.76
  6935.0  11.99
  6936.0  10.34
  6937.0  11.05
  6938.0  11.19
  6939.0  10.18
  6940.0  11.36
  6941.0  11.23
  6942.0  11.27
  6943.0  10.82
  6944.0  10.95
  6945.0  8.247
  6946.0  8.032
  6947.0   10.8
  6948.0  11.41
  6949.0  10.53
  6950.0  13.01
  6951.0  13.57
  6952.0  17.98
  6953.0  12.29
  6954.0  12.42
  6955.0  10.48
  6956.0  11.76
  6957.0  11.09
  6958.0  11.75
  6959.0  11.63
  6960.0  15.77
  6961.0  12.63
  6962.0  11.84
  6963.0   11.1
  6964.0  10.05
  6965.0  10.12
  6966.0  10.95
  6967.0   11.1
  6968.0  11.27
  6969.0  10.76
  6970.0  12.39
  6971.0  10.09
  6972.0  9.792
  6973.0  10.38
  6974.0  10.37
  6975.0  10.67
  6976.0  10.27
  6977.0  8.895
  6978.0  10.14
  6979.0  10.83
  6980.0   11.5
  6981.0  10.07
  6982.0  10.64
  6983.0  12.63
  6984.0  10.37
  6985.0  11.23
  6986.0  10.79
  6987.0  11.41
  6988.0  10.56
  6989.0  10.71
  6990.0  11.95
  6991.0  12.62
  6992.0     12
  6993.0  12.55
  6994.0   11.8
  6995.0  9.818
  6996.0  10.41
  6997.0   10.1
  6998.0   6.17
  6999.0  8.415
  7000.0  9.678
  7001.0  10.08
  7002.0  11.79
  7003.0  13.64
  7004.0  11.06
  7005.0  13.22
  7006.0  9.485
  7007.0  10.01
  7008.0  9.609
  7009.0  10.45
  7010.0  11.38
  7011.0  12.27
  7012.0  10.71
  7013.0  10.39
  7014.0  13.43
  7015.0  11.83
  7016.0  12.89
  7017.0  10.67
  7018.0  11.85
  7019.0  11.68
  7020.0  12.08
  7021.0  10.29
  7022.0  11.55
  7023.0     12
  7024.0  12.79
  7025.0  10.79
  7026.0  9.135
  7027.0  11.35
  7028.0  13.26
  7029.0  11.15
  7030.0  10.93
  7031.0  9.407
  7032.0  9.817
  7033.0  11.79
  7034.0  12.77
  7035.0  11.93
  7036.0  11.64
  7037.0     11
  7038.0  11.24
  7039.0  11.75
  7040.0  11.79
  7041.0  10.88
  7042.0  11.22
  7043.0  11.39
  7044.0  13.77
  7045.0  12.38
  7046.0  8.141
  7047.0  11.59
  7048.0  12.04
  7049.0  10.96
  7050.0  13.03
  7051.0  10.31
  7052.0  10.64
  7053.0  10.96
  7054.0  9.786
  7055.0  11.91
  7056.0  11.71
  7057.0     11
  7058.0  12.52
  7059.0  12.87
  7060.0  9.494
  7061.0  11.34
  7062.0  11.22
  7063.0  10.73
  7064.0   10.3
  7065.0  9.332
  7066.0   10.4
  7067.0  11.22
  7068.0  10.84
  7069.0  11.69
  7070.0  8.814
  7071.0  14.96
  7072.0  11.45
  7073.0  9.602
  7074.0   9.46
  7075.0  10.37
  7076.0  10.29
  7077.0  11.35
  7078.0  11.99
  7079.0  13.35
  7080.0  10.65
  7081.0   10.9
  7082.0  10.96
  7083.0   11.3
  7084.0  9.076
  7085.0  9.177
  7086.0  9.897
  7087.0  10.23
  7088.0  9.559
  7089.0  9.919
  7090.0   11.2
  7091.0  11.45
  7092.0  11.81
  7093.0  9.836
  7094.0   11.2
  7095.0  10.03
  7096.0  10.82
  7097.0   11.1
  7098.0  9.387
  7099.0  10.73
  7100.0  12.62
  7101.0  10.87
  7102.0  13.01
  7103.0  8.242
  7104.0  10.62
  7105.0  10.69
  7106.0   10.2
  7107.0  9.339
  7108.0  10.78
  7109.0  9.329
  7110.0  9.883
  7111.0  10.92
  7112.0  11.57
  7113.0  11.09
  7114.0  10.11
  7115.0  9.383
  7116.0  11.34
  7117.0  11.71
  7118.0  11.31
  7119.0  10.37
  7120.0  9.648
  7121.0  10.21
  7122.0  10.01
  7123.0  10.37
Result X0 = -0.52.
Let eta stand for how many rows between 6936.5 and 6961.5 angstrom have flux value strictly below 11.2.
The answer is 11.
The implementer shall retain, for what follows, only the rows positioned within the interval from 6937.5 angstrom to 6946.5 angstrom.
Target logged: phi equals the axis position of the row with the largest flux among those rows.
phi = 6940.0 angstrom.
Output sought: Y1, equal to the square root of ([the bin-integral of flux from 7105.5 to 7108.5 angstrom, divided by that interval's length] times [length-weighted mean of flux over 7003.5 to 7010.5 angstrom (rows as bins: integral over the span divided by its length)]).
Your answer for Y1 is 10.42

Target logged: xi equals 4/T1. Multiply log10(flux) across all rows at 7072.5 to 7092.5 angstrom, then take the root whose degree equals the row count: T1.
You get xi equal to 3.91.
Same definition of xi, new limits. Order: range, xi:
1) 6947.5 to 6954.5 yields 3.61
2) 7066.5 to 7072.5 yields 3.80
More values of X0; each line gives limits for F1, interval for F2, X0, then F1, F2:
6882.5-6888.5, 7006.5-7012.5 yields -1.00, 2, 3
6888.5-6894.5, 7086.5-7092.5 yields -0.52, 0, 3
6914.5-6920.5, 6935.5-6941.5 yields -1.00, 1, 2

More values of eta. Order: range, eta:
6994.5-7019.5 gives 15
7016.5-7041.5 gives 10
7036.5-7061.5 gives 10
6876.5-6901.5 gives 11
